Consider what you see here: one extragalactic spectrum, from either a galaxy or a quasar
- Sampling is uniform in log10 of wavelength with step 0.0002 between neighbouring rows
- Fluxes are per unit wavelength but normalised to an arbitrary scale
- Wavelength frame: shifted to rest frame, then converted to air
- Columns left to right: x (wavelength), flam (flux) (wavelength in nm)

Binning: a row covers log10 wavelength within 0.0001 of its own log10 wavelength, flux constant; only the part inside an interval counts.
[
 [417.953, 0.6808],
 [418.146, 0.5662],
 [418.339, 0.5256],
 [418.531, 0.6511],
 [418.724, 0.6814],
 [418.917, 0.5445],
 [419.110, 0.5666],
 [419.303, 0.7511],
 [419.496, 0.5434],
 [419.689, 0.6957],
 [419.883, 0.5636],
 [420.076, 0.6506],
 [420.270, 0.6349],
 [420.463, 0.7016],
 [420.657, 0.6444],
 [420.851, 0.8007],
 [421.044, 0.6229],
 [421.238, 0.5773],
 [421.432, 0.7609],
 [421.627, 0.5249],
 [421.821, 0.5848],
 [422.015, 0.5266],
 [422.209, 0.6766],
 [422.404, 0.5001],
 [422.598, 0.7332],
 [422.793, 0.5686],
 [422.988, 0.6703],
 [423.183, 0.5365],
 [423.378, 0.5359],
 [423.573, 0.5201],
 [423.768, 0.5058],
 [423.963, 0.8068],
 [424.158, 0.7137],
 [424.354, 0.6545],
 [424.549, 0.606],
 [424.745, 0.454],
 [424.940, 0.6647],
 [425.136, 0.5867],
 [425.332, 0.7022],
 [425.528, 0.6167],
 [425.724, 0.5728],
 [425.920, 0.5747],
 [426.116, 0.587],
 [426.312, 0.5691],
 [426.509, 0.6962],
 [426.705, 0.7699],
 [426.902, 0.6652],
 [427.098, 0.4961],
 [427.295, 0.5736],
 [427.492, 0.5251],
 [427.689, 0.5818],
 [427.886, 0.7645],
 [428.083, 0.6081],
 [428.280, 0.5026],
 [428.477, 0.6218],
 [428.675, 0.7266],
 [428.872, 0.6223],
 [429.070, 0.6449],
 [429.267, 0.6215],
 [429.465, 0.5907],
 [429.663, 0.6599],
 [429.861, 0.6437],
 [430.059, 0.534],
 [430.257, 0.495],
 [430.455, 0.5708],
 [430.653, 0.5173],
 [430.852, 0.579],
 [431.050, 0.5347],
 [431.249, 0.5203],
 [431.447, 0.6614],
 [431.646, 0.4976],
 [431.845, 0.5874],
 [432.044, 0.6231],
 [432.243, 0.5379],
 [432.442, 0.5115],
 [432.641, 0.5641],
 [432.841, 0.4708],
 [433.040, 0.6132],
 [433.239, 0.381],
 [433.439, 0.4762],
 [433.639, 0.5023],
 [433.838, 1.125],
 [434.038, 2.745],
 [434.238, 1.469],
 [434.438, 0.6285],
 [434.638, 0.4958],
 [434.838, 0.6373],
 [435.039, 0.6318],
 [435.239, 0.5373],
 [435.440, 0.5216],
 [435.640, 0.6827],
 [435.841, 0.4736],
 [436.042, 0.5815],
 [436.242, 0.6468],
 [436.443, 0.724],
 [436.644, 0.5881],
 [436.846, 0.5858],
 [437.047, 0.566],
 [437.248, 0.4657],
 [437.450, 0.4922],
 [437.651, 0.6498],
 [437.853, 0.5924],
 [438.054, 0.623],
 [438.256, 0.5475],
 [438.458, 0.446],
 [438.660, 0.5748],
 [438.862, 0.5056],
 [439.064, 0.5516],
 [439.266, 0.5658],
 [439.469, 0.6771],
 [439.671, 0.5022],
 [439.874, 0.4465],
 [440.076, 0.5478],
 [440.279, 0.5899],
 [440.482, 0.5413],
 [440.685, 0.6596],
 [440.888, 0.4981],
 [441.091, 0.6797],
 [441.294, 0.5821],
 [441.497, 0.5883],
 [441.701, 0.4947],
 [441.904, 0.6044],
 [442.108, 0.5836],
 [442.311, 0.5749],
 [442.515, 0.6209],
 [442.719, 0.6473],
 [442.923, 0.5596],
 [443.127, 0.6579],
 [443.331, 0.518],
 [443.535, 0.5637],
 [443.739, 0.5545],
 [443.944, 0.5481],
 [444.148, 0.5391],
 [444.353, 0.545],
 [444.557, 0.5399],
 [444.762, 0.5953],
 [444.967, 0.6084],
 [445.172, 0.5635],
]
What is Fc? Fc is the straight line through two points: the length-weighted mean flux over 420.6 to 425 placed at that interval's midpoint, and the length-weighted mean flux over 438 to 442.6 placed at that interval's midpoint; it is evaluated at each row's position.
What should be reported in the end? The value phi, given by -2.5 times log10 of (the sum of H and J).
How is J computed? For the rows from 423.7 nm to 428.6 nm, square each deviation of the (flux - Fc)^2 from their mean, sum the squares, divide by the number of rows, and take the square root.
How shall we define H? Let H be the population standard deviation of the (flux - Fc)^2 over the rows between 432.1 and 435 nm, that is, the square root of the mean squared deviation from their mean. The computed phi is -0.2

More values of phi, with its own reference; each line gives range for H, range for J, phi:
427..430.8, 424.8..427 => 4.6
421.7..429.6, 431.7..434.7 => -0.2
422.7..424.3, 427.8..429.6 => 4.3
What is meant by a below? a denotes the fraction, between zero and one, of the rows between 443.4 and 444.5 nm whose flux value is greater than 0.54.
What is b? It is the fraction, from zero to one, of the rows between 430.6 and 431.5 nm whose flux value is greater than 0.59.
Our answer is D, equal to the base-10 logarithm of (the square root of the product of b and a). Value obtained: -0.40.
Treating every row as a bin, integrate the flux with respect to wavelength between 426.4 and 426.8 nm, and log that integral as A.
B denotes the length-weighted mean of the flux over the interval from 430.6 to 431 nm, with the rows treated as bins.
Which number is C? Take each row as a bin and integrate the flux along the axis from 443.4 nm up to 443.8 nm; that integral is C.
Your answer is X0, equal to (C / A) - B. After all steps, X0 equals 0.21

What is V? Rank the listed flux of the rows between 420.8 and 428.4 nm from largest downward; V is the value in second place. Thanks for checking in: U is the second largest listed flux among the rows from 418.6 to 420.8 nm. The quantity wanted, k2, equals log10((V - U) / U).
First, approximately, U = 0.7016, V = 0.8007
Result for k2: -0.85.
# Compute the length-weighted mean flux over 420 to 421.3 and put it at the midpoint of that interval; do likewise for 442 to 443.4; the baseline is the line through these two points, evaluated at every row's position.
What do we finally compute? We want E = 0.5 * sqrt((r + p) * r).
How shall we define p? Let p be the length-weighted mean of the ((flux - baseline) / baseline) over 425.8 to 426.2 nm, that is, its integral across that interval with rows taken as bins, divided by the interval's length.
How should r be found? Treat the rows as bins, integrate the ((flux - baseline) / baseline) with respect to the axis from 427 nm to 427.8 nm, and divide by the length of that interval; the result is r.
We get 0.10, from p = -0.105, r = -0.15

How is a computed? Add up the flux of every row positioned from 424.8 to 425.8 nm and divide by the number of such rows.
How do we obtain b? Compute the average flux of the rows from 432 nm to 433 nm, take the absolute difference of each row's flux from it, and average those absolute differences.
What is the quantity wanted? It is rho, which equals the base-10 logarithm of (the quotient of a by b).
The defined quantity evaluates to 1.18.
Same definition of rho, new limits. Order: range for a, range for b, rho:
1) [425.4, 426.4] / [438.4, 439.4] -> 1.14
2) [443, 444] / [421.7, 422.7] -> 0.85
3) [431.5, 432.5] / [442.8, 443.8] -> 1.20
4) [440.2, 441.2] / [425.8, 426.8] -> 0.90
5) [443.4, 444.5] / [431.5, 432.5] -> 1.11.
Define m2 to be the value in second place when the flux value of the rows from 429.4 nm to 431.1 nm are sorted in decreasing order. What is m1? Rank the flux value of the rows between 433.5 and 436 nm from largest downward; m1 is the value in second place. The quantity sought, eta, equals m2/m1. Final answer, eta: 0.44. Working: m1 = 1.469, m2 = 0.6437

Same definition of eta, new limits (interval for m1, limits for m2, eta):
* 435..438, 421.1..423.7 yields 1.07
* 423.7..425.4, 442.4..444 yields 0.91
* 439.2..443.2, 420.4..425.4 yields 1.18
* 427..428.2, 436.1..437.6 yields 1.06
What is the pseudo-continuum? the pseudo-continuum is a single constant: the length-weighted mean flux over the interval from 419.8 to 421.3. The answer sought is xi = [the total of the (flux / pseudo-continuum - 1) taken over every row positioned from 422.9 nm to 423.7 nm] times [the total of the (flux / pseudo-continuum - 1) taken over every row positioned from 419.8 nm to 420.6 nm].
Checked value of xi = 0.05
